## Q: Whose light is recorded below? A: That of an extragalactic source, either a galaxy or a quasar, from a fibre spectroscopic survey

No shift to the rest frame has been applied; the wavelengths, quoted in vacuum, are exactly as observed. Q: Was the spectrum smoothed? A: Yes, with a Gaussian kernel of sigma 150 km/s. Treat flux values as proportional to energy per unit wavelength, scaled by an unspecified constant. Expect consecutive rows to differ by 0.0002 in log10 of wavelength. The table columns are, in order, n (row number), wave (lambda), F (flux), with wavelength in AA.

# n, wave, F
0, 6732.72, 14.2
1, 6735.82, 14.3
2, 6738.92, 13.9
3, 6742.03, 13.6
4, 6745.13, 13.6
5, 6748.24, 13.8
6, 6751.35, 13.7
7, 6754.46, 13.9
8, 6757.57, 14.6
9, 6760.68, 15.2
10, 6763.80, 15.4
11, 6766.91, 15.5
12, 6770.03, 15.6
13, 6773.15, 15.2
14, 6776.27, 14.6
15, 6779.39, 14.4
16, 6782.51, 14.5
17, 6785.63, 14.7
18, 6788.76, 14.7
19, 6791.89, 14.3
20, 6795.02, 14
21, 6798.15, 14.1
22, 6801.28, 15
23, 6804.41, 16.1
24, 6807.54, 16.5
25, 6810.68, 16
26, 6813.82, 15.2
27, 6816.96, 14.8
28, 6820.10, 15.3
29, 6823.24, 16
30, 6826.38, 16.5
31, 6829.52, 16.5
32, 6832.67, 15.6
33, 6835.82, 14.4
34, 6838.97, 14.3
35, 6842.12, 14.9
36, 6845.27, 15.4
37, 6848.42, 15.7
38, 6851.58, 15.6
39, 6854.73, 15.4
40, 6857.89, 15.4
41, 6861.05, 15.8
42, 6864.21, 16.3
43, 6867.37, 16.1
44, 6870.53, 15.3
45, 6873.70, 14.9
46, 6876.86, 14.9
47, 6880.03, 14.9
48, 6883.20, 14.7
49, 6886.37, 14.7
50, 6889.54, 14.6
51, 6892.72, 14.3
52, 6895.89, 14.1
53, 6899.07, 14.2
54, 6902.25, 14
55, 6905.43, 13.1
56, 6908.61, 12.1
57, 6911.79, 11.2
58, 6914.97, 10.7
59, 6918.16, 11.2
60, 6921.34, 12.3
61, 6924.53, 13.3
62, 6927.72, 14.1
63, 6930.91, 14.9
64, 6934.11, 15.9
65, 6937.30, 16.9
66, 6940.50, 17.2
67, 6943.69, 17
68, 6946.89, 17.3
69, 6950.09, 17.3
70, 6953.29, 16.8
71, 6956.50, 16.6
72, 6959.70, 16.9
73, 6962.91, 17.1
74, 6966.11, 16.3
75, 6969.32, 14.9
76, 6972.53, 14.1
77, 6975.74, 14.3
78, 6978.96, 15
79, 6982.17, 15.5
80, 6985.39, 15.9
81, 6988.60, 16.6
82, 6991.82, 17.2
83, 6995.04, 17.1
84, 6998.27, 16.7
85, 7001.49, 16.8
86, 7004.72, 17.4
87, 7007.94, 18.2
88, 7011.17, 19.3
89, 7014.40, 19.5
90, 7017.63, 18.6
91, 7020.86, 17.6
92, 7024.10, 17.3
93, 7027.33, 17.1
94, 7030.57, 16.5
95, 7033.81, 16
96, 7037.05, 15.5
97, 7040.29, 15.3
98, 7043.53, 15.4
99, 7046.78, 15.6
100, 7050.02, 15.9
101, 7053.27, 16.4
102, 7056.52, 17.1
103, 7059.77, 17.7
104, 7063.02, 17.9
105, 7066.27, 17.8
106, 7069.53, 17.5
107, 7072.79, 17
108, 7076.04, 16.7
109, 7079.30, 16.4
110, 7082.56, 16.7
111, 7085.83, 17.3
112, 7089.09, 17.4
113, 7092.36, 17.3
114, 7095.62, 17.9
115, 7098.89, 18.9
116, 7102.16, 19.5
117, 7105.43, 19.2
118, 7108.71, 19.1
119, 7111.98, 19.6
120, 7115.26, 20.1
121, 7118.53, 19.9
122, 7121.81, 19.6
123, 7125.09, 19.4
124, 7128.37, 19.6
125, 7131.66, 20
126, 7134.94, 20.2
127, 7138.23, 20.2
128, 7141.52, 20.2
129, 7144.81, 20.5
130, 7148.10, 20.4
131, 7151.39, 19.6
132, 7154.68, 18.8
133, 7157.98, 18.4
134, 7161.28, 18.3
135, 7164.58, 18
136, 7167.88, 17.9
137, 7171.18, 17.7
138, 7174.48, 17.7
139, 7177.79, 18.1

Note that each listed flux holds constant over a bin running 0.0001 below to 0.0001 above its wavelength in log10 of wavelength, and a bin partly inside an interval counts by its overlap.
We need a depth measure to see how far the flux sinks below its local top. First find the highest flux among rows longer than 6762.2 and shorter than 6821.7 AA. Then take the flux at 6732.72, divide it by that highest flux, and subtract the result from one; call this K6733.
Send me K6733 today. 0.14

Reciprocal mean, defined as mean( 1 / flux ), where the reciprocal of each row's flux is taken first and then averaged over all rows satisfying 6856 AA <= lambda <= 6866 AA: 0.063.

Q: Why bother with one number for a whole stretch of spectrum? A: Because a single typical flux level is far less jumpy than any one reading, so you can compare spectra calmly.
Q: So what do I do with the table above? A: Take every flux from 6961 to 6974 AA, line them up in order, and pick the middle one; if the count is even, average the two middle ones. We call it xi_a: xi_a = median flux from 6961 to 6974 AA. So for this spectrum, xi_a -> 16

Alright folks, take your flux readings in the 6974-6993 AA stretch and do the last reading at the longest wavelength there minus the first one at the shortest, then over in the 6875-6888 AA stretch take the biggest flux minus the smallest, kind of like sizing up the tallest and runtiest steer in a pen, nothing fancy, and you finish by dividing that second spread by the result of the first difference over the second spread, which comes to 0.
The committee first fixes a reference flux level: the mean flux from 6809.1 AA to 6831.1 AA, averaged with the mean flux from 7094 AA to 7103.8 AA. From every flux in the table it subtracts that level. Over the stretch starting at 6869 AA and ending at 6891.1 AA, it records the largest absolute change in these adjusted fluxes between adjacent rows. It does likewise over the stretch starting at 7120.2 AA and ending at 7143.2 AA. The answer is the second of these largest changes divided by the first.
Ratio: 1.0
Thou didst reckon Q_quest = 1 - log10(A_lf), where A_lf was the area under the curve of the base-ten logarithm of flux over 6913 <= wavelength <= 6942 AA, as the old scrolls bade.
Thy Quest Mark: -0.52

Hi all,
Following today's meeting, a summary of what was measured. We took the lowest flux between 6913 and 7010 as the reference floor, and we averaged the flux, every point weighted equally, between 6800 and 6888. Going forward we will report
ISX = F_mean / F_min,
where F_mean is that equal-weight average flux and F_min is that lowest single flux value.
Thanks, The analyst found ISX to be 1.44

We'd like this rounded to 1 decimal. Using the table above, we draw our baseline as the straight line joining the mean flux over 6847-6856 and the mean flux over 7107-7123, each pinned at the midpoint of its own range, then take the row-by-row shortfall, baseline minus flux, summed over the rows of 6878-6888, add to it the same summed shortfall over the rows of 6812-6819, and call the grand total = 3.9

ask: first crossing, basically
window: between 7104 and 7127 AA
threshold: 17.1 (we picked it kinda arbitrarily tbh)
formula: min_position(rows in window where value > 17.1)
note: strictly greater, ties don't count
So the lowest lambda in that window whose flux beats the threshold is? 7105.43 AA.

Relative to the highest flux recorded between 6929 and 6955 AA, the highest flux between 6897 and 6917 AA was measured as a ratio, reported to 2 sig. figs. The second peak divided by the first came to 0.82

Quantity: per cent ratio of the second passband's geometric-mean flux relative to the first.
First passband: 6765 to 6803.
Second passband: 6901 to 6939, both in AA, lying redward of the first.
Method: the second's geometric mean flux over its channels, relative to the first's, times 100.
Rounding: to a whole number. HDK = 90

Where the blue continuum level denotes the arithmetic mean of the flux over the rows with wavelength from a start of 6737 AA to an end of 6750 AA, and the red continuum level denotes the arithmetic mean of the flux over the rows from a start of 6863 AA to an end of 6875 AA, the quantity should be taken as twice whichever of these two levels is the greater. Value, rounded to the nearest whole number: 31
